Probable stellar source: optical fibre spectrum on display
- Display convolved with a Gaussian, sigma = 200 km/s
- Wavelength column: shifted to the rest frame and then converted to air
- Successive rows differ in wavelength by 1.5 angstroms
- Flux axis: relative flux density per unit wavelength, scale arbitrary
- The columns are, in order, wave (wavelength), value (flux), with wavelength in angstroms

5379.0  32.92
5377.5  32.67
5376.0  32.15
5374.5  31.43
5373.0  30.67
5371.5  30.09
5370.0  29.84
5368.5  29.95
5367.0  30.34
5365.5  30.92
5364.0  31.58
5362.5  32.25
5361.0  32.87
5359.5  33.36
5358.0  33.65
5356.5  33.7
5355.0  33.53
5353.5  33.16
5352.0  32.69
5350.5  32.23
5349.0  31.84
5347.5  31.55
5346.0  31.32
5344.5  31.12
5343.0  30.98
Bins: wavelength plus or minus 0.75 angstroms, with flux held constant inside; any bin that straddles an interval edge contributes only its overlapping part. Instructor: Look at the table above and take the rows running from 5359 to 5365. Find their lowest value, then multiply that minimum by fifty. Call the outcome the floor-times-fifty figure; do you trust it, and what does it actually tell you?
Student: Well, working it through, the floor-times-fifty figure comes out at 1579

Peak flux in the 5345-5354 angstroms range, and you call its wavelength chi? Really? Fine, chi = 5353.5 angstroms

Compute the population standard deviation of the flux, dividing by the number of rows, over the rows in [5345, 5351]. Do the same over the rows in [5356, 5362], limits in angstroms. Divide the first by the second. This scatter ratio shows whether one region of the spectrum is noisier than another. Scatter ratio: 1.0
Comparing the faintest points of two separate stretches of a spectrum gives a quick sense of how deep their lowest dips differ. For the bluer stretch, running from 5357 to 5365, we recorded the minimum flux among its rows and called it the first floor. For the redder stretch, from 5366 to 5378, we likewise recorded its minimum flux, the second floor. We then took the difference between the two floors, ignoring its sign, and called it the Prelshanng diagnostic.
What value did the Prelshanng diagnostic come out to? 1.7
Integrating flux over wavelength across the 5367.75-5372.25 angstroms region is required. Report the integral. 135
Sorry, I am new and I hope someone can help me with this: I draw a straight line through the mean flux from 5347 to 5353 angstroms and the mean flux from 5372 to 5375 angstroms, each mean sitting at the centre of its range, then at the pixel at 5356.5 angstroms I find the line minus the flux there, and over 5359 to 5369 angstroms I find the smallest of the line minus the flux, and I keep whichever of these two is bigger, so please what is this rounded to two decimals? -1.70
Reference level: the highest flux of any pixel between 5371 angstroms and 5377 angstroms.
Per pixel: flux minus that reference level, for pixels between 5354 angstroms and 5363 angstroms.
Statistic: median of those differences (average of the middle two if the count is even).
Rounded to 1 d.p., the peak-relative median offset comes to 1.3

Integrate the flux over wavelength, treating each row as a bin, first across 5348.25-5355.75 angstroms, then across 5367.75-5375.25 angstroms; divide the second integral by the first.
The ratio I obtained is 0.93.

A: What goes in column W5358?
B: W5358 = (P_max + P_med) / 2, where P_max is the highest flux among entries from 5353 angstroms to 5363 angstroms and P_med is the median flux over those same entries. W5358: 33.5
